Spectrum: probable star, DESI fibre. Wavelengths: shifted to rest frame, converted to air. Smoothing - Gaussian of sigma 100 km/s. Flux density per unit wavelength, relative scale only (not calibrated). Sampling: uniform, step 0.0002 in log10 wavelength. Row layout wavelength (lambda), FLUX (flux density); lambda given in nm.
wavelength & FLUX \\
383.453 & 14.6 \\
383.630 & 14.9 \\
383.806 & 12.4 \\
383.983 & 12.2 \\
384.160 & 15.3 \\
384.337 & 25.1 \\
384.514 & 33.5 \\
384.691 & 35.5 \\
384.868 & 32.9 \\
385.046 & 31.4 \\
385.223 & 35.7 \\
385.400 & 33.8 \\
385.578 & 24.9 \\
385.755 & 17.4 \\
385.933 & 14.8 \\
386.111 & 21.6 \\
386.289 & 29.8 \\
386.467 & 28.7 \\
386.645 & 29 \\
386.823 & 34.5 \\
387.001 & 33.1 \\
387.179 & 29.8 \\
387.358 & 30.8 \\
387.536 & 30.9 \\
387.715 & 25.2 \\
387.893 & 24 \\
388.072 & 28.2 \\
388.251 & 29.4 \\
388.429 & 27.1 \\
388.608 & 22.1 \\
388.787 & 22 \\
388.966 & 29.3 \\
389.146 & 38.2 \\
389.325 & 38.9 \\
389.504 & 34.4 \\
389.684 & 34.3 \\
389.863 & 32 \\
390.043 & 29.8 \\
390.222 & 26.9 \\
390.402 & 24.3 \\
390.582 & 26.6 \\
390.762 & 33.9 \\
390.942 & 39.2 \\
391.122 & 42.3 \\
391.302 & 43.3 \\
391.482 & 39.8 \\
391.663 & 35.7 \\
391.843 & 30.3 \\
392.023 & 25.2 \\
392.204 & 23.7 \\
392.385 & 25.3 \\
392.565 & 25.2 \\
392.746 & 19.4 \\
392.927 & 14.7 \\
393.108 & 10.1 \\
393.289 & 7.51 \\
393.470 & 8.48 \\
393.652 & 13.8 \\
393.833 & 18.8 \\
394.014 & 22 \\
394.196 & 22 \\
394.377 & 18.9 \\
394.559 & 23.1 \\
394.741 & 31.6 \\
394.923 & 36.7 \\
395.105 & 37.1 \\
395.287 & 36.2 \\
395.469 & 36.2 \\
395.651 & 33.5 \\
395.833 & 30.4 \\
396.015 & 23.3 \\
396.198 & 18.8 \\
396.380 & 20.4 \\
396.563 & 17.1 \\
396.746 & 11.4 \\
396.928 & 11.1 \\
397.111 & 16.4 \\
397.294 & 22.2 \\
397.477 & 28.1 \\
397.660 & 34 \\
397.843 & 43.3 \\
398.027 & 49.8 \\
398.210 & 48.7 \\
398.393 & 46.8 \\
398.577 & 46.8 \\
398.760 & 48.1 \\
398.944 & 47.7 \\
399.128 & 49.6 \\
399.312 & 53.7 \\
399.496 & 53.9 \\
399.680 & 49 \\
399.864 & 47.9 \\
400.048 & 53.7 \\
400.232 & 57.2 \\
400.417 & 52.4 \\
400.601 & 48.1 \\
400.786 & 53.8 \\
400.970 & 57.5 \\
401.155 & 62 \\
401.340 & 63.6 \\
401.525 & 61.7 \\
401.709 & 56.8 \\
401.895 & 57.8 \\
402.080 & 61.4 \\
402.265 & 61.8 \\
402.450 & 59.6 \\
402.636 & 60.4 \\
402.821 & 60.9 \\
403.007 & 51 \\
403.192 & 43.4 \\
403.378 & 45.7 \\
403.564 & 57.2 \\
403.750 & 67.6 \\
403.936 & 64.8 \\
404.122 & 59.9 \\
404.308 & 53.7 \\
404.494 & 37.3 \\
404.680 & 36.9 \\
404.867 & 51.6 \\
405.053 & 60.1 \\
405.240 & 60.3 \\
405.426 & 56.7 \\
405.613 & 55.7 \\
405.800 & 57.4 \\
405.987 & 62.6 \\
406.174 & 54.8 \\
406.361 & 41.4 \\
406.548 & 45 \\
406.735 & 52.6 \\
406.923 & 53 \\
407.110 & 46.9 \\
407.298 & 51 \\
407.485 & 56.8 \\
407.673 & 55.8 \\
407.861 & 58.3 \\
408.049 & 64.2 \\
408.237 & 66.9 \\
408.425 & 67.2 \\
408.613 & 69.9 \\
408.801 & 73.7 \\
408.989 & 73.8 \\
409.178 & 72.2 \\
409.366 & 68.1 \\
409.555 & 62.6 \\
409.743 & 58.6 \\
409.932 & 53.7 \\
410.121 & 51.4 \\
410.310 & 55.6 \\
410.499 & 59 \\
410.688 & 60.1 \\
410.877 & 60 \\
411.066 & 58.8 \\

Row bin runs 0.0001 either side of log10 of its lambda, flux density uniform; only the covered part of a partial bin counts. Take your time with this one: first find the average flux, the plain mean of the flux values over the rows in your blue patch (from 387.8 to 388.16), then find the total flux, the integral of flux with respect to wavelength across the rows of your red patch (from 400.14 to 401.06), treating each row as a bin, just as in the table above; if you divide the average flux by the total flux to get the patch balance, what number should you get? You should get 0.53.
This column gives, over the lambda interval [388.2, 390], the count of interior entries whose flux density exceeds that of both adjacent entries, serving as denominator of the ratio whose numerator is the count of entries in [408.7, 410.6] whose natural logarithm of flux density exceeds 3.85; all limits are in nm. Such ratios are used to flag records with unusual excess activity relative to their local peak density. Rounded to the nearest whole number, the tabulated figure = 10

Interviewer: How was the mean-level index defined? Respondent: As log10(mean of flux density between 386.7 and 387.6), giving 1.50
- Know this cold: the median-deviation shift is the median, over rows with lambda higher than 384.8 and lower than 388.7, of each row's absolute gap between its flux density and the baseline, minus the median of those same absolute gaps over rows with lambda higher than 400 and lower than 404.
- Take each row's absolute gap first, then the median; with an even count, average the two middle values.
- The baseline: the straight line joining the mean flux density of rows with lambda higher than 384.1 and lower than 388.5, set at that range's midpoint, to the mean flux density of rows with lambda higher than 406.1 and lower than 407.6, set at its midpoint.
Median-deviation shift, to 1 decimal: -9.5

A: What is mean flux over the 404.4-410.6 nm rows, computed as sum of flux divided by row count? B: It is 57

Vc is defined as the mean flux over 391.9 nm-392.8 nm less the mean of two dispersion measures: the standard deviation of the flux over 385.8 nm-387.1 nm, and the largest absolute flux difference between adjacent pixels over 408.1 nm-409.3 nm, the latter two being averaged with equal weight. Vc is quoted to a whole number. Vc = 19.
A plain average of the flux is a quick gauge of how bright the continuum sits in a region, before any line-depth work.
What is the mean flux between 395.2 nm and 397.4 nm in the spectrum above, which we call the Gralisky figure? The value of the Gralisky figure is 23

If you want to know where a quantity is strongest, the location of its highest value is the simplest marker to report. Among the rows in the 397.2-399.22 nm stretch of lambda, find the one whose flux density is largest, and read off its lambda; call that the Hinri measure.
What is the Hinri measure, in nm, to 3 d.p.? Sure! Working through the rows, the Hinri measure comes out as 398.027 nm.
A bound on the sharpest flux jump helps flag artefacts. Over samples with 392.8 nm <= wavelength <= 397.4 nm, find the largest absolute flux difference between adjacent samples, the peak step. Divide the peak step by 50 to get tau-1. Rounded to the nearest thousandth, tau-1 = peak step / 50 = 0.170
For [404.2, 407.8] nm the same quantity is 0.328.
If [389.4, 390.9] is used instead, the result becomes 0.146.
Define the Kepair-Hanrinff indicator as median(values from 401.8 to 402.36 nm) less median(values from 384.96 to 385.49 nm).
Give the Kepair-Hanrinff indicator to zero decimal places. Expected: 28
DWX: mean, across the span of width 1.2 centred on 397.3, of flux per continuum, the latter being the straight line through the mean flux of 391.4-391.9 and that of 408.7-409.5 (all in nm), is 0.50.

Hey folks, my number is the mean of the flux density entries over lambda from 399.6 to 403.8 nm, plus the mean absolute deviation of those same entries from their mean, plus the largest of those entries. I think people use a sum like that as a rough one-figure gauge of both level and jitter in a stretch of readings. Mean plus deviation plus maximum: 129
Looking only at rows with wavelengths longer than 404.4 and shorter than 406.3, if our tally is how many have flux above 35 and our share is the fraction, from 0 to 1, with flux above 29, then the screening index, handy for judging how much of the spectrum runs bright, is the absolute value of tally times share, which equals 10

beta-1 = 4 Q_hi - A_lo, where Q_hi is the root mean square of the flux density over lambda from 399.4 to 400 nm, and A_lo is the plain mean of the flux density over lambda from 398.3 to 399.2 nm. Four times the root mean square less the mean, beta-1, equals 154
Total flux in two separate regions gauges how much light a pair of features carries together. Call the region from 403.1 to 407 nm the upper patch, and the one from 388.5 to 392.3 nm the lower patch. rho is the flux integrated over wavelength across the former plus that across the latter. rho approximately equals 329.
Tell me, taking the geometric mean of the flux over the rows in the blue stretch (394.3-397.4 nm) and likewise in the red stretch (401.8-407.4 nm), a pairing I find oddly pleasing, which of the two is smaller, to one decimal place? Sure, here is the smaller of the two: 23.3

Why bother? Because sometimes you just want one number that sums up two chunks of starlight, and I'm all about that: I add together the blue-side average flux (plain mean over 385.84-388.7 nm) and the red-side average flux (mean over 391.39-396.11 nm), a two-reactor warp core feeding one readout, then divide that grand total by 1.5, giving 35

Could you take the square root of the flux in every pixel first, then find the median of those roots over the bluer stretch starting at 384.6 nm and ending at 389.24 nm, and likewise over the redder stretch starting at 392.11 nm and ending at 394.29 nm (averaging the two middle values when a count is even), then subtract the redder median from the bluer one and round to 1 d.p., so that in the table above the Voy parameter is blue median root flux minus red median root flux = 1.0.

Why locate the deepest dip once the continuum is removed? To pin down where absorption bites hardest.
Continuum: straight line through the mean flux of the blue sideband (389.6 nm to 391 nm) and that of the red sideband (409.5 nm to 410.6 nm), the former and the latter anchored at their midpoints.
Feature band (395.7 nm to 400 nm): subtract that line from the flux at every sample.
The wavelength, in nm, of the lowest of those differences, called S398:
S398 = 396.928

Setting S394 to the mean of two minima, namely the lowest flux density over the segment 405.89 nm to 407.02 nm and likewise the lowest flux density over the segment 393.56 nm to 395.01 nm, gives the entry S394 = 28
